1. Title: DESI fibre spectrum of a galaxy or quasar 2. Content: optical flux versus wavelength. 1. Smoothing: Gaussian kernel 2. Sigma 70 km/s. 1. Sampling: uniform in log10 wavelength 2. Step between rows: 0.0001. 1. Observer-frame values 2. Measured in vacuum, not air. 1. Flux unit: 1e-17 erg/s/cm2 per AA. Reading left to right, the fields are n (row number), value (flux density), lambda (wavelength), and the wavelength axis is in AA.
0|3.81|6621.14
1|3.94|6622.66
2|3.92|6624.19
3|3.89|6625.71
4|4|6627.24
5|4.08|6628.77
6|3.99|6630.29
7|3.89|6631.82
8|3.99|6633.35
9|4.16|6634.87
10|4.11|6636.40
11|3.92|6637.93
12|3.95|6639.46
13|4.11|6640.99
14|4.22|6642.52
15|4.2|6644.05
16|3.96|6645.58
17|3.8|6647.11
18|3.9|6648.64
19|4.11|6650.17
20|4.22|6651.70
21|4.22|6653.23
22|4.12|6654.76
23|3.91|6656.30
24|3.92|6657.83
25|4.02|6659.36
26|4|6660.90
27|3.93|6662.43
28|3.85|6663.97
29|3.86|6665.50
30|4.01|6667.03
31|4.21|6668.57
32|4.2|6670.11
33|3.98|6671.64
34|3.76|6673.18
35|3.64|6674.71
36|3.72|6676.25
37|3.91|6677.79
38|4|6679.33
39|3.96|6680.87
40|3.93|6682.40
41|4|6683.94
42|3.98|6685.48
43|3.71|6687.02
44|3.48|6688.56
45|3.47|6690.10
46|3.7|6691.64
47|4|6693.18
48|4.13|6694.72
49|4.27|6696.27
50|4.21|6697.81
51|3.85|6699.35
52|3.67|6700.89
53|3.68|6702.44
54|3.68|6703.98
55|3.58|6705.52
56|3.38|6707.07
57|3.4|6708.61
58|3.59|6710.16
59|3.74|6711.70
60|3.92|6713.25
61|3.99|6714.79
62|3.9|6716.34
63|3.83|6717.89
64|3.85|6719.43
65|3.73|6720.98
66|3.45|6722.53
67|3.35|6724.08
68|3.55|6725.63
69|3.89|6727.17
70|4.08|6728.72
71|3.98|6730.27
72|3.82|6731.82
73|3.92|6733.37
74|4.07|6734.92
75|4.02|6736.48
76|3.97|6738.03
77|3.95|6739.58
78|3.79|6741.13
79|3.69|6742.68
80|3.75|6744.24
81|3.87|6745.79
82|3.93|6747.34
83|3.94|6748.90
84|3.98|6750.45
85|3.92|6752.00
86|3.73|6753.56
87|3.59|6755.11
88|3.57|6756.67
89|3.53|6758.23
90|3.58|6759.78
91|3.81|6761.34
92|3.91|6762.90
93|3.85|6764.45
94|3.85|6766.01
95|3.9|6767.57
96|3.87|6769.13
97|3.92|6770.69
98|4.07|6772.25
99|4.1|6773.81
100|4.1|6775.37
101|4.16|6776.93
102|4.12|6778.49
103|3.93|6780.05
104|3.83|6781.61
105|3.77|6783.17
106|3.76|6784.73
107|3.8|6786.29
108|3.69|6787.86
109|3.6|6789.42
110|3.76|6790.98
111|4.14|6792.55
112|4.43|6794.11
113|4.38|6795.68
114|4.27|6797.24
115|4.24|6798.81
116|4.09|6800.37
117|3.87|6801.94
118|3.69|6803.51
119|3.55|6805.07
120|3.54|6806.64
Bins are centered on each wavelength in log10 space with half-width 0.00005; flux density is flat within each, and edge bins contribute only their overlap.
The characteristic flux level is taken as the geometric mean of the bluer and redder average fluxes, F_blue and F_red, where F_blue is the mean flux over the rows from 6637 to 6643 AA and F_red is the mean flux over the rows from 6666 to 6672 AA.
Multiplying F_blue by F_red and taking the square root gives 4.07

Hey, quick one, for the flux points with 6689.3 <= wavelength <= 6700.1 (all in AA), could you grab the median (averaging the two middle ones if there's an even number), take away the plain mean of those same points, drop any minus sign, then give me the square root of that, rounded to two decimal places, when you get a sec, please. 0.23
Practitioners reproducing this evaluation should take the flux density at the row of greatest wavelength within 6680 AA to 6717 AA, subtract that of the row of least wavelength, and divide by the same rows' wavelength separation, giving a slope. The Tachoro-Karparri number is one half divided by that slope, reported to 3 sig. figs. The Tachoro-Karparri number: -296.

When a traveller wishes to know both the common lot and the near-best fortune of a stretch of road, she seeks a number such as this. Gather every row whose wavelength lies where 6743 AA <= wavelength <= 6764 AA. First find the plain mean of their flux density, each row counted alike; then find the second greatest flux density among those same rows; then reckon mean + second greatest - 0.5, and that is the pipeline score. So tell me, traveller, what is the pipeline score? 7.22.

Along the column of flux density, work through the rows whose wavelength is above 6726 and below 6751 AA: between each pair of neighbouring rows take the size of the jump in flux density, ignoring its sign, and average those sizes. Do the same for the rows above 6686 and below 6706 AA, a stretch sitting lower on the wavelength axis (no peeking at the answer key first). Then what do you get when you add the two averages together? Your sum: 0.24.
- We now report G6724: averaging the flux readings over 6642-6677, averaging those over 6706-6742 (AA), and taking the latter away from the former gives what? 0.20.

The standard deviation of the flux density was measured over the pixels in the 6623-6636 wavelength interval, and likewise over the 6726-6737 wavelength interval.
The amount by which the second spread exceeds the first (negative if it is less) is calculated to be 0.00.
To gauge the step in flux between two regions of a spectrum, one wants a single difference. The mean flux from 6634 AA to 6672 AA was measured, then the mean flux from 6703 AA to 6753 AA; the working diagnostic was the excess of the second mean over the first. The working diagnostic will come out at -0.24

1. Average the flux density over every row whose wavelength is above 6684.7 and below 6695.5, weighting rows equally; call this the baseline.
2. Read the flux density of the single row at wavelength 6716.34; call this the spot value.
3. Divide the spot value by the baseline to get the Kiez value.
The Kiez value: 1.03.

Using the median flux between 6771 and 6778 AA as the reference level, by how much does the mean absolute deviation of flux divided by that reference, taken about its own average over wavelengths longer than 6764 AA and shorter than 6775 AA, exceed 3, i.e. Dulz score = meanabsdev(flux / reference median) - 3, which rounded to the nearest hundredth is -2.98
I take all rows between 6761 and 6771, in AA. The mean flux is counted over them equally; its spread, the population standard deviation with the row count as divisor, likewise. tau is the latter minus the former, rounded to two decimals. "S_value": -3.84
